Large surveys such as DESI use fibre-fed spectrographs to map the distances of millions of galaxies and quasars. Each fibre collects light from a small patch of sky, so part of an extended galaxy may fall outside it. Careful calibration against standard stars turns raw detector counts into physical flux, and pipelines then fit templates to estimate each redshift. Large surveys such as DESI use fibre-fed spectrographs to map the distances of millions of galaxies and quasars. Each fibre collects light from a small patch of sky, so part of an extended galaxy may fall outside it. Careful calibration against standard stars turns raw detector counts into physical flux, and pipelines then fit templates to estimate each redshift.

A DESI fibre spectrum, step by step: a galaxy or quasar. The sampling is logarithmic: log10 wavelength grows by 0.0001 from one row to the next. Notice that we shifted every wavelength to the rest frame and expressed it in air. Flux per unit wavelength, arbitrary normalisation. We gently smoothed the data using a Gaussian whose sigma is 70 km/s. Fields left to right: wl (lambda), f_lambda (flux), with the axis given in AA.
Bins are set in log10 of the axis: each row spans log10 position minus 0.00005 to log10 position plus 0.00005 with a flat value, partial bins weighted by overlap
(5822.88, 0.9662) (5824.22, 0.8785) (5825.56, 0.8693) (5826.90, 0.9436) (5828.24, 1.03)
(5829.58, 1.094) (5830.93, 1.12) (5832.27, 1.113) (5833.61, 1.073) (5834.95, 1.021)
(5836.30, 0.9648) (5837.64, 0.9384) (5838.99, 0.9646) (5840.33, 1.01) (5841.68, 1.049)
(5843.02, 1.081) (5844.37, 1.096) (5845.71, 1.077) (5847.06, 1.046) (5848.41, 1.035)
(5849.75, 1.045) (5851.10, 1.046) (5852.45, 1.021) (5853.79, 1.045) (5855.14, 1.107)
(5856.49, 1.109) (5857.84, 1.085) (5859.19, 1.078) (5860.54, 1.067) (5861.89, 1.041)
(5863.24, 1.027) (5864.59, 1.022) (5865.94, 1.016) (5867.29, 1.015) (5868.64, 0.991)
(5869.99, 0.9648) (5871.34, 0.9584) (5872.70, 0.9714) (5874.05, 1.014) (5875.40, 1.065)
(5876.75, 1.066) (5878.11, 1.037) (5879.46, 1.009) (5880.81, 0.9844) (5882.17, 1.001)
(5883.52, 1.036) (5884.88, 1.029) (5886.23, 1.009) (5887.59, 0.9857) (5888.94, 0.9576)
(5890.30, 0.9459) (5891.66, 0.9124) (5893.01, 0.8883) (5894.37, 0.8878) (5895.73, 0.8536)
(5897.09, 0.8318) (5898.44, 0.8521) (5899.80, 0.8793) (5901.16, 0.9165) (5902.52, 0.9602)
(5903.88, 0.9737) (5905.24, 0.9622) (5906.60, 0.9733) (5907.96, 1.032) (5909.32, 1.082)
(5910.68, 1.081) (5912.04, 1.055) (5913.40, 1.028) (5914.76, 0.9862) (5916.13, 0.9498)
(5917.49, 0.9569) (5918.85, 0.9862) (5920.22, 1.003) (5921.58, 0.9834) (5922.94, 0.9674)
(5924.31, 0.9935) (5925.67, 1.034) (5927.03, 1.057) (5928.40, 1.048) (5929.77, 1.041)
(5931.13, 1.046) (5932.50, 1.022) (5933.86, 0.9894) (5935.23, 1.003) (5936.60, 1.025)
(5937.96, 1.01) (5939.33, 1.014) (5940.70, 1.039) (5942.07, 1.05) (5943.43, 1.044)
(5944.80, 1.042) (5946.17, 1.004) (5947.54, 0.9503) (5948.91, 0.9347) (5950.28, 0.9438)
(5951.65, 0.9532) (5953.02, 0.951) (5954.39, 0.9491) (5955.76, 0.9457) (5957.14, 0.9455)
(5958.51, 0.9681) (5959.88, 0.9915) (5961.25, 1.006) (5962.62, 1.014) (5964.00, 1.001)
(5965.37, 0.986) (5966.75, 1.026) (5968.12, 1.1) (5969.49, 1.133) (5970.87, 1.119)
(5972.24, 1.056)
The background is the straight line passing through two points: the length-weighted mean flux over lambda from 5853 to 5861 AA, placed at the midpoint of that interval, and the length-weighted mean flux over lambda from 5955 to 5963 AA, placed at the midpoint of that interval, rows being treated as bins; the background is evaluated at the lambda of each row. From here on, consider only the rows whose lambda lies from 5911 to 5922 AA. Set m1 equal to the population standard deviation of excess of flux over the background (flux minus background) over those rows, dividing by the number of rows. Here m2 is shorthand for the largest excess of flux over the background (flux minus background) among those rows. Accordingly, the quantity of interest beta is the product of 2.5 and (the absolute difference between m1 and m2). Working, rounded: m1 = 0.031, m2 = 0.030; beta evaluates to 0.003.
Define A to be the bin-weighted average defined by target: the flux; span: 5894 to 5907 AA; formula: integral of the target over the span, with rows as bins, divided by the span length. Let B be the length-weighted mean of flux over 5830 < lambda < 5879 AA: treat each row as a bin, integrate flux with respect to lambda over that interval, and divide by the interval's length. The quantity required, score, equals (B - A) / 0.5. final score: 0.26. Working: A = 0.91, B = 1.04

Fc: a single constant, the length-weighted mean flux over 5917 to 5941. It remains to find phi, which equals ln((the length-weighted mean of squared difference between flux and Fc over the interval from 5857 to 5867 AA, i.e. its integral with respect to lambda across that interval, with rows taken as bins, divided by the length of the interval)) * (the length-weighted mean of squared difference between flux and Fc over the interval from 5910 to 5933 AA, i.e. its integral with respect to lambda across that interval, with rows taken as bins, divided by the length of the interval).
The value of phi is -0.009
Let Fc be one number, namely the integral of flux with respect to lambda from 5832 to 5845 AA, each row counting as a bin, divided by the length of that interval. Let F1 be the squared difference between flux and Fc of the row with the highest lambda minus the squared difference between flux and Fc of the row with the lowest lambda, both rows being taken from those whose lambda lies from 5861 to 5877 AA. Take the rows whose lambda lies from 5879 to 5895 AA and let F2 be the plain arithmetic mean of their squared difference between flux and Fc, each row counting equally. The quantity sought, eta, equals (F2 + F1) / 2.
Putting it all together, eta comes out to 0.004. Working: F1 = 0.001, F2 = 0.006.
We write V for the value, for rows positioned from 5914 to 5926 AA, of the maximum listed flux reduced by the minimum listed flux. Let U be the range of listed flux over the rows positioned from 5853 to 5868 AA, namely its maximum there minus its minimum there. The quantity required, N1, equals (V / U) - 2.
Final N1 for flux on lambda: -1.1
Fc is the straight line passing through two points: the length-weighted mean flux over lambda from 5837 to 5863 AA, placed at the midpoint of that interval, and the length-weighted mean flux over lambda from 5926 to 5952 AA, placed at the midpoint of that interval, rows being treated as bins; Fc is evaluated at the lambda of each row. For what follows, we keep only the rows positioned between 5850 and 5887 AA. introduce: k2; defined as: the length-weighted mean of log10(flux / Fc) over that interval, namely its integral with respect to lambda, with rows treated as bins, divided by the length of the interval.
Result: -0.005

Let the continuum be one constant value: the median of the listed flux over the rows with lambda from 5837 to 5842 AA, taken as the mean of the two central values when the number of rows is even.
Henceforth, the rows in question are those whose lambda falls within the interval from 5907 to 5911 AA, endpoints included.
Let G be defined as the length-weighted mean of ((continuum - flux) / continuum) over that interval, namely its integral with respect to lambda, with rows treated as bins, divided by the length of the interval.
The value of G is -0.07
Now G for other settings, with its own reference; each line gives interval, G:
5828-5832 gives -0.10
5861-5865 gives -0.05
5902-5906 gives 0.02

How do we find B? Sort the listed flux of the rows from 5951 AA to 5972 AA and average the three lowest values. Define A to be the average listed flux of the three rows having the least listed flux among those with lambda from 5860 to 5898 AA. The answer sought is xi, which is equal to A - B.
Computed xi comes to -0.089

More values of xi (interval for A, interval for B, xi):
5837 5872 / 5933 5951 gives 0.011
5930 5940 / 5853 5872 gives 0.029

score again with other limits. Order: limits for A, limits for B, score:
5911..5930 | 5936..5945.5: 0.05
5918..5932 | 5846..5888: 0.03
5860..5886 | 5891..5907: -0.22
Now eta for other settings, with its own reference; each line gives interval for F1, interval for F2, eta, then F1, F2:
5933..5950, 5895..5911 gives 0.010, 0.007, 0.013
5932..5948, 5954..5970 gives 0.005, 0.006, 0.004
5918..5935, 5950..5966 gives 0.002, 0.000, 0.004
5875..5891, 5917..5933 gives 0.003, 0.005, 0.001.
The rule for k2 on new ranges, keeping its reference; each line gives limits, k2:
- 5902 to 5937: -0.005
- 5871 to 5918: -0.025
